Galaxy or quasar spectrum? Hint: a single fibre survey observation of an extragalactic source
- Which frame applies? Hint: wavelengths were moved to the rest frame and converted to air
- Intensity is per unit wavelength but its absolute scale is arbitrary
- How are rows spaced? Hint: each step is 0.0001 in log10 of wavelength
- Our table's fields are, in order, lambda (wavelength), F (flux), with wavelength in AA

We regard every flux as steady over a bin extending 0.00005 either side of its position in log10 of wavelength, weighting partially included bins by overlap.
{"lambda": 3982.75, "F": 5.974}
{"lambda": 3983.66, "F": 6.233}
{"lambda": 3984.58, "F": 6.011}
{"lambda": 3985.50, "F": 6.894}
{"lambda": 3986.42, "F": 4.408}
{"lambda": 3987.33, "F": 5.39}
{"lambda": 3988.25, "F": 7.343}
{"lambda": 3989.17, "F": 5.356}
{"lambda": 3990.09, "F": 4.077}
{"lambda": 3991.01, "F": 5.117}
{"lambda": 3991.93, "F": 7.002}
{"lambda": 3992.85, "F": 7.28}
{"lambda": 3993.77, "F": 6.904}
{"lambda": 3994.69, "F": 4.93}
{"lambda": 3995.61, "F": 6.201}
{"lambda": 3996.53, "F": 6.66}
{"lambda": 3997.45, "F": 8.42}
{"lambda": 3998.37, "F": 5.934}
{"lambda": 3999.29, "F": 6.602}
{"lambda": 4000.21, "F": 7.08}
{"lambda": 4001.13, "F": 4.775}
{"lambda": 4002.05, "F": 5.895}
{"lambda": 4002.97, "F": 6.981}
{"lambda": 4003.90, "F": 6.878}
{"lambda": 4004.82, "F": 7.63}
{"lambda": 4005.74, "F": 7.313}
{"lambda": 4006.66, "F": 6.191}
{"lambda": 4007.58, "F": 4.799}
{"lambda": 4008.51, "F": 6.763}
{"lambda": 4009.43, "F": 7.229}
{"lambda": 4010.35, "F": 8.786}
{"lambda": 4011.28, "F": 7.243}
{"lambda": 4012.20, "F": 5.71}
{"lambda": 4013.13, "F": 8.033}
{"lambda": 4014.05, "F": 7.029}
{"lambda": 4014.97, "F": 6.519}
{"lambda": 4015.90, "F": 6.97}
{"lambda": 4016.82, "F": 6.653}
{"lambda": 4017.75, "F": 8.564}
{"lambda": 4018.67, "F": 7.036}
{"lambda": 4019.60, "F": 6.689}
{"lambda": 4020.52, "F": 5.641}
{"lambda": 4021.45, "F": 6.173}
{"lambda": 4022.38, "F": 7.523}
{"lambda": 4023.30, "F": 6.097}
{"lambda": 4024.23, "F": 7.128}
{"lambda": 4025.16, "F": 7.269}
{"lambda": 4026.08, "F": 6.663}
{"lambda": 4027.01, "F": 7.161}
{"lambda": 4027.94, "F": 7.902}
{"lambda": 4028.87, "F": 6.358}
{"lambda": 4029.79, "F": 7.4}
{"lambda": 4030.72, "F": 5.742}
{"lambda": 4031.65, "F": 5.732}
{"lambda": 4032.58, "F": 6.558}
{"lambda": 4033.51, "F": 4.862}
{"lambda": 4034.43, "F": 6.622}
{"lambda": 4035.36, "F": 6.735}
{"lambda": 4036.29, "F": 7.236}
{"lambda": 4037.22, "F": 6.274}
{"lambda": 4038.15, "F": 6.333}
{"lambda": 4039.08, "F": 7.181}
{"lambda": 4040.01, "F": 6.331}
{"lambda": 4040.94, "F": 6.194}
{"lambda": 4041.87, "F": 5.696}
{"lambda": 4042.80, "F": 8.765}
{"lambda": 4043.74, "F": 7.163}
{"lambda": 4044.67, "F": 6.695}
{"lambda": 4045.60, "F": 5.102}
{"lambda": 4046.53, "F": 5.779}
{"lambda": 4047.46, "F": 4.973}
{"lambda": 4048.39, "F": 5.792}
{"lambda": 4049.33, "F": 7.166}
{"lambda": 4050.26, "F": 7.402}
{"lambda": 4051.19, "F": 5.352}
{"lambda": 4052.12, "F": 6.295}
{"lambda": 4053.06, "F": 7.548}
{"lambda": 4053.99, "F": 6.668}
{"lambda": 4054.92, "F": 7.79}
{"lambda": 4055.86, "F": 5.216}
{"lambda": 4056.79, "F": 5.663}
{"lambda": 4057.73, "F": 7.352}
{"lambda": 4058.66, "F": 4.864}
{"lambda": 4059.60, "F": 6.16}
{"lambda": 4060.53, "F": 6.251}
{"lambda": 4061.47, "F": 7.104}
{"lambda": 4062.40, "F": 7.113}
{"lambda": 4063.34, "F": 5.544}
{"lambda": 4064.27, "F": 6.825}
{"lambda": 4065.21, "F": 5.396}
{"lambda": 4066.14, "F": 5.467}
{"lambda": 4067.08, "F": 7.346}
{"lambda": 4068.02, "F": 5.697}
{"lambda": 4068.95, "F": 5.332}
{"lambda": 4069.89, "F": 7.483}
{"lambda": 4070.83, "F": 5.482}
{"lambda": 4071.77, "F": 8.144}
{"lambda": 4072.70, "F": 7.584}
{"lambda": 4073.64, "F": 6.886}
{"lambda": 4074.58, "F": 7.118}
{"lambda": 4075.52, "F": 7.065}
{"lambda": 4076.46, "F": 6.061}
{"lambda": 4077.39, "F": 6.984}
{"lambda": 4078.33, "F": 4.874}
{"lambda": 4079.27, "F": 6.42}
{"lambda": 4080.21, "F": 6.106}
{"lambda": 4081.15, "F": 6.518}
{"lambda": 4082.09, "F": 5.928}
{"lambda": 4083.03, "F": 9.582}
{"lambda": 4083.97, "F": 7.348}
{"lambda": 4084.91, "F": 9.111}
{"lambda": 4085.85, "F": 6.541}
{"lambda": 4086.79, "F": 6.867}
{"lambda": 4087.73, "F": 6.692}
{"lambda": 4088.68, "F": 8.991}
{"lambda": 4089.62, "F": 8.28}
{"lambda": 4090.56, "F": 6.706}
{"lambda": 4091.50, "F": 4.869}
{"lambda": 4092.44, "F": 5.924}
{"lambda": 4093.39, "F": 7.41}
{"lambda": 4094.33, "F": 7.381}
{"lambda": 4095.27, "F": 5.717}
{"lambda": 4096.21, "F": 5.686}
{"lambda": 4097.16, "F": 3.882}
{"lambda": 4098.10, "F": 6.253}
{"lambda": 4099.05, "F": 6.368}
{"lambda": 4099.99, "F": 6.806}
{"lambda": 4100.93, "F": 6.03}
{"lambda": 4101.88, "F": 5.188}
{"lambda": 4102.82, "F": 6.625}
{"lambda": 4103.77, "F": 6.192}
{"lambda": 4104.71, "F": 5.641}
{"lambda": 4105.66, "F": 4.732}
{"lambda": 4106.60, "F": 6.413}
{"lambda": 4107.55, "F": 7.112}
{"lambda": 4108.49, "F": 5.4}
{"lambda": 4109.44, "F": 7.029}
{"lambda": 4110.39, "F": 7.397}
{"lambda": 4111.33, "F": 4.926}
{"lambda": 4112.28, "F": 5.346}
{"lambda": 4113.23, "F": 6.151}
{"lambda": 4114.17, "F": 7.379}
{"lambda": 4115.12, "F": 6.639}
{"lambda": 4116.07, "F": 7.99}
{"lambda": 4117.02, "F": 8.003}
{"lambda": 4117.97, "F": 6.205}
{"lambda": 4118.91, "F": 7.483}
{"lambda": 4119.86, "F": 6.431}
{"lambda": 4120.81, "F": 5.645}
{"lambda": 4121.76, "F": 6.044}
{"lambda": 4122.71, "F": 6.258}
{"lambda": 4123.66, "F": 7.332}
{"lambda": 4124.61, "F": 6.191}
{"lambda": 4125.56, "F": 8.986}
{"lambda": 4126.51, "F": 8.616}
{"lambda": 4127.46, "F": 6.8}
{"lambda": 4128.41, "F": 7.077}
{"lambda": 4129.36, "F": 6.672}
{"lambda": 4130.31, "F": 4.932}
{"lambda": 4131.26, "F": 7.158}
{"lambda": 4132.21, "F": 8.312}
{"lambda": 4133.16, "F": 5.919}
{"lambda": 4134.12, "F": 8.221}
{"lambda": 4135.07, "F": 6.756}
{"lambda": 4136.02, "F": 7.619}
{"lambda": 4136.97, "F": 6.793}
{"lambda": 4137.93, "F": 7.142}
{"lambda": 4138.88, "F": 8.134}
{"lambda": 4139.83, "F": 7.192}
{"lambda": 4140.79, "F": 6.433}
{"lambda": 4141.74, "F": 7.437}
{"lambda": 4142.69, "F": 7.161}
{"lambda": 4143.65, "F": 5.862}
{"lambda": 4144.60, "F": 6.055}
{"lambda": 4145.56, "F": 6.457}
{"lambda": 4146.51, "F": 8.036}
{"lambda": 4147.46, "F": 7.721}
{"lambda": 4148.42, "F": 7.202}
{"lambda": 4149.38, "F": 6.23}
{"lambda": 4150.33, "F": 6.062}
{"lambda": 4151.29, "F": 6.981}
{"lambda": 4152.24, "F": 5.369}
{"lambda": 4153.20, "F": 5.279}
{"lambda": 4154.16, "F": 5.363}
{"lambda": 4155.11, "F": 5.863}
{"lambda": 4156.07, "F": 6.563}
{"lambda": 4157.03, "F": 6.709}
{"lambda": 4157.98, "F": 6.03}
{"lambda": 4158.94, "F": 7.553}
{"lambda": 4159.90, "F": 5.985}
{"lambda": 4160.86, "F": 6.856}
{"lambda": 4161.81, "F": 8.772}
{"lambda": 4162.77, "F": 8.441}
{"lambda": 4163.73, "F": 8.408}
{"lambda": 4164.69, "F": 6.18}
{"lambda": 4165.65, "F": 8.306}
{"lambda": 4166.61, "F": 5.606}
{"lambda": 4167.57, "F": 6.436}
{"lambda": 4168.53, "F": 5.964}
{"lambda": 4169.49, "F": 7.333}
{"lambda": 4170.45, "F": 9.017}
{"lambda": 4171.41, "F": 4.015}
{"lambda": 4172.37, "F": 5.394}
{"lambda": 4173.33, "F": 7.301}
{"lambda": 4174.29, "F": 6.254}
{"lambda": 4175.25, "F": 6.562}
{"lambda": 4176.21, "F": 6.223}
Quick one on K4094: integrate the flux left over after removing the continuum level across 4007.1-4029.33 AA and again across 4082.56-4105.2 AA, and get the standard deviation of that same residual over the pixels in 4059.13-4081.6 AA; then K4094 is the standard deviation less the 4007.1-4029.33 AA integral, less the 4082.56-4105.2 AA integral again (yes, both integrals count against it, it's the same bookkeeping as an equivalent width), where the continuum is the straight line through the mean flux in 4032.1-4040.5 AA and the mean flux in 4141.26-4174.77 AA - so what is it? -12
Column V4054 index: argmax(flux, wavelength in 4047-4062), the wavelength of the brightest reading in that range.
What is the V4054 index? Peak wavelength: 4054.92 AA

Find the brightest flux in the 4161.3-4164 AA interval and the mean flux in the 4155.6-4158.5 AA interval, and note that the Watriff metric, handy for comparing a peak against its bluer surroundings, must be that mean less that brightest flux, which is -2.3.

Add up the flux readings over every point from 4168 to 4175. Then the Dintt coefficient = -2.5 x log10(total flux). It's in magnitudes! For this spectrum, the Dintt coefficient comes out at -4.14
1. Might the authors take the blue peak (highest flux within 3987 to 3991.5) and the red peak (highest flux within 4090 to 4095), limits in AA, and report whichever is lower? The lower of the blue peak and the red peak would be 7.34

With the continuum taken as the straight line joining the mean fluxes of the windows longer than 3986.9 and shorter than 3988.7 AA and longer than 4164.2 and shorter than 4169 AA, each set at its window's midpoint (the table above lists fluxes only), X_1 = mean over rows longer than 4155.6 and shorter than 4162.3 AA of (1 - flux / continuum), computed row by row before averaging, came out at -0.07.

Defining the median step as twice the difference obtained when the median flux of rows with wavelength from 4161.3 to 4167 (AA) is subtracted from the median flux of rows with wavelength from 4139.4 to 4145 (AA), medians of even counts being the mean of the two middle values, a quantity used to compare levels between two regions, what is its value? -3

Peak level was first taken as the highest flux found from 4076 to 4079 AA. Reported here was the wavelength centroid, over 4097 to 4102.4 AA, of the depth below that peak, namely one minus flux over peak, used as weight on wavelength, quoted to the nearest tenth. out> 4099.1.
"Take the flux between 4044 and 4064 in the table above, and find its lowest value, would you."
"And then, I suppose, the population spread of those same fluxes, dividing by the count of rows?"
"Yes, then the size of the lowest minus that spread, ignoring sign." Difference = 4.0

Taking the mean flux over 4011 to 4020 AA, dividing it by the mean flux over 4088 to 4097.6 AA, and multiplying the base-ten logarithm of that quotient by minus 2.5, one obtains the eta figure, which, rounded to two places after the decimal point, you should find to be -0.09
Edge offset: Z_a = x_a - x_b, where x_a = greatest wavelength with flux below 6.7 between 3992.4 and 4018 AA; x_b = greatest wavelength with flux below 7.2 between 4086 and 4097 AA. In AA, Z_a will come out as -79.4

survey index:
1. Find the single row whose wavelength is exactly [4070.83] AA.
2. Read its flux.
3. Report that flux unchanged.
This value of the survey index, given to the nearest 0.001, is 5.482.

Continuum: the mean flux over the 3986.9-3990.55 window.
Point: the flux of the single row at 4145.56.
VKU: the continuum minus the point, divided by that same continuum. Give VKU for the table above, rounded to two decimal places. -0.17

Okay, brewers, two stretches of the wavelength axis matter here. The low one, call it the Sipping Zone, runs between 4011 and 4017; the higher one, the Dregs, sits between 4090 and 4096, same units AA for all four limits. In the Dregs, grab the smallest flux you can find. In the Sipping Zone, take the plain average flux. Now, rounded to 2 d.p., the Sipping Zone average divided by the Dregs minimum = 1.41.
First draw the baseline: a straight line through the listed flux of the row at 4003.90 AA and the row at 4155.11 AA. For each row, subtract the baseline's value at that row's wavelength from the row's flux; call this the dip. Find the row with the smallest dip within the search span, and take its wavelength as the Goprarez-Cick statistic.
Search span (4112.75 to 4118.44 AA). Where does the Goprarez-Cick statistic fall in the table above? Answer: 4113.23 AA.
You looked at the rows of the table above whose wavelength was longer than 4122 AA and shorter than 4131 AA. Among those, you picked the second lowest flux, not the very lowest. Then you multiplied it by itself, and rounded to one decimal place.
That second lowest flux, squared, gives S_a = 38.3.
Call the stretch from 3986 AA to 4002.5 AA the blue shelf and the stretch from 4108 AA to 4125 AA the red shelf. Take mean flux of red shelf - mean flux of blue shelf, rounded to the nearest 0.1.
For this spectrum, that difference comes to 0.5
